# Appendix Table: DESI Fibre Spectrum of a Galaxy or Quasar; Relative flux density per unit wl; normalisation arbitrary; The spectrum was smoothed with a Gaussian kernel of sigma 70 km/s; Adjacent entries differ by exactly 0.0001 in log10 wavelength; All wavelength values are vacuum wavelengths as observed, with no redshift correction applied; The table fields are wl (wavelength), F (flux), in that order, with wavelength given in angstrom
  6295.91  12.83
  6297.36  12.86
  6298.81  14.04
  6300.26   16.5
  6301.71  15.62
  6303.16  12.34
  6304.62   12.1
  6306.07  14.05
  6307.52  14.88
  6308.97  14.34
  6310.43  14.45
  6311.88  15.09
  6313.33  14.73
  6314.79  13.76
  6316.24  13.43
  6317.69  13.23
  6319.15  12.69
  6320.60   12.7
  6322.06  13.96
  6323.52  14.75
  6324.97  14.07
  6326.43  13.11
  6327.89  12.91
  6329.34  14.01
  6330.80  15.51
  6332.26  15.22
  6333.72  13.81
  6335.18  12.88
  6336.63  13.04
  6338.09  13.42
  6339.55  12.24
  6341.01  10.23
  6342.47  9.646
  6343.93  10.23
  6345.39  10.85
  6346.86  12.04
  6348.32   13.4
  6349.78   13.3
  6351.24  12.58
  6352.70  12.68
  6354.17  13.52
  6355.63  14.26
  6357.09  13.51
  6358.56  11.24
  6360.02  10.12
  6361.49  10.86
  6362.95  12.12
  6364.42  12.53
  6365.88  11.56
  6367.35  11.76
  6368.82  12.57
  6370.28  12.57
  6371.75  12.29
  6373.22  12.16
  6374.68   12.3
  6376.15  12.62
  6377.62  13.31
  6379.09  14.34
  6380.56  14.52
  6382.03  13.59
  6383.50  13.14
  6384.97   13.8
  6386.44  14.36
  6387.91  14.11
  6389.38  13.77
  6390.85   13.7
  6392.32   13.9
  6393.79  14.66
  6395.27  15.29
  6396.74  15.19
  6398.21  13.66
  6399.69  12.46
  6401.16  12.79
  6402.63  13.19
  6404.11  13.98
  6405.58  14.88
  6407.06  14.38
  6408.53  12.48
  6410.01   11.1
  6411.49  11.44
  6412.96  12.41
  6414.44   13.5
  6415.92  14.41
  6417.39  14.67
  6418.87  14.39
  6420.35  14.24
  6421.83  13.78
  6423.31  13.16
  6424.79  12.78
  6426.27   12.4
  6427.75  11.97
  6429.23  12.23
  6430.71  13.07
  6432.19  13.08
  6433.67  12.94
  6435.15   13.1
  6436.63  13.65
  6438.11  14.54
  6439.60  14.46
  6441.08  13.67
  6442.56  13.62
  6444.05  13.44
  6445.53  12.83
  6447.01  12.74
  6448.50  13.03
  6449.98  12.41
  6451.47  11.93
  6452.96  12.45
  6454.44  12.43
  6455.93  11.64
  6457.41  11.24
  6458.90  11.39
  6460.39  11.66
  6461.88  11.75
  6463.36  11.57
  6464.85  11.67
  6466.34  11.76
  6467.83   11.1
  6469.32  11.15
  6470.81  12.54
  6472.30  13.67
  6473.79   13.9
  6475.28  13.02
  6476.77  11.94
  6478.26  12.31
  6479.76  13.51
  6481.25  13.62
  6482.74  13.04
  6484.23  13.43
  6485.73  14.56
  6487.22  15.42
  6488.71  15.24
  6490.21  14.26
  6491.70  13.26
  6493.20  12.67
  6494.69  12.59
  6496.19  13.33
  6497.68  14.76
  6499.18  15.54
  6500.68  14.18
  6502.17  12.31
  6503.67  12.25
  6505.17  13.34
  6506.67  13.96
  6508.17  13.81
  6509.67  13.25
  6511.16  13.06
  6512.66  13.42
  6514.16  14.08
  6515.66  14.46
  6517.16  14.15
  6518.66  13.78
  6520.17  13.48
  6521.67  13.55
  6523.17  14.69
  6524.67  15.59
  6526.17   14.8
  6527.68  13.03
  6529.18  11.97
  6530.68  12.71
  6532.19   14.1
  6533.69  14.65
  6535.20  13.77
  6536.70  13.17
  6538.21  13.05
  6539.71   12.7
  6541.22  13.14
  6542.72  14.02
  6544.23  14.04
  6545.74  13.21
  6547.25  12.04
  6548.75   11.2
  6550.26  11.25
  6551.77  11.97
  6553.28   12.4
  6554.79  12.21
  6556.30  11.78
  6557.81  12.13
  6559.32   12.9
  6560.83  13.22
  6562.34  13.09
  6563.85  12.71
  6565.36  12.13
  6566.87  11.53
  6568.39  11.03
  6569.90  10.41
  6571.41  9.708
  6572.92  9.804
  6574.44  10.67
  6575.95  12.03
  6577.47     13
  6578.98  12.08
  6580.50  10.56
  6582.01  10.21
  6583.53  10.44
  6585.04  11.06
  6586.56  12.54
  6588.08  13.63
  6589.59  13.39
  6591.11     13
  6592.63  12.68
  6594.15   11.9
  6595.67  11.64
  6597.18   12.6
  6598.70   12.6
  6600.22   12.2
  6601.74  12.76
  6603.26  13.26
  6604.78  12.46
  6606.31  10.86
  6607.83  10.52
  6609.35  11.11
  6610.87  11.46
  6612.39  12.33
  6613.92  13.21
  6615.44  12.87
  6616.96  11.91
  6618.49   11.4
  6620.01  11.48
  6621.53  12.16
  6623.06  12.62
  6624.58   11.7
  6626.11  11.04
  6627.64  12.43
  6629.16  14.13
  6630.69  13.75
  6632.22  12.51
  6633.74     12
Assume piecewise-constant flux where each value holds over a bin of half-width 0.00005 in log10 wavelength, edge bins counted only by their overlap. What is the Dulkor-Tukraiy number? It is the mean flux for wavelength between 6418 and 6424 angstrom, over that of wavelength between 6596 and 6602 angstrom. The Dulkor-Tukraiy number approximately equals 1.11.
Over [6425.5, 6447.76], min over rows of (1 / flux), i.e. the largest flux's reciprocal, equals 0.069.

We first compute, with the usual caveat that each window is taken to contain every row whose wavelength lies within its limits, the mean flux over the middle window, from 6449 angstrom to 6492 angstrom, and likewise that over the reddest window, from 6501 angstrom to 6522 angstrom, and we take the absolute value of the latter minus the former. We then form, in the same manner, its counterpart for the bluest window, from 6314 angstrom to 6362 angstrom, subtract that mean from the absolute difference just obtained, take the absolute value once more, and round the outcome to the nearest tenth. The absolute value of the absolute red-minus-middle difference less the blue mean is 12.0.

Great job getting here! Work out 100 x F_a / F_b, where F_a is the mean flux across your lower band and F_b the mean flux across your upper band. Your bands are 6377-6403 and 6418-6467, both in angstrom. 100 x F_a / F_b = 109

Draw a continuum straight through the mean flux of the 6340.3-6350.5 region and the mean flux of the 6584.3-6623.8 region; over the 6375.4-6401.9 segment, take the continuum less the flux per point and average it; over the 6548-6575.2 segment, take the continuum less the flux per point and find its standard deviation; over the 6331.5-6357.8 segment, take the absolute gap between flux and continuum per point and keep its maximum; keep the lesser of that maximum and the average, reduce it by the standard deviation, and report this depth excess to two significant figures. -3.4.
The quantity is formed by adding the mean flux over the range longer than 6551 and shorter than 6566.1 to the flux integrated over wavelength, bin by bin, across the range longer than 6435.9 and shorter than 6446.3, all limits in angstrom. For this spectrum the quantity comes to 155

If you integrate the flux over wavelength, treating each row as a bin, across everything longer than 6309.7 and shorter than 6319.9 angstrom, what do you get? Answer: 142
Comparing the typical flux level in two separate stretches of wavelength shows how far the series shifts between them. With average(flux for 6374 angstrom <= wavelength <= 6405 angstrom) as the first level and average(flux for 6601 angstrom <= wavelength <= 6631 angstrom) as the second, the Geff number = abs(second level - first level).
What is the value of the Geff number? 1.6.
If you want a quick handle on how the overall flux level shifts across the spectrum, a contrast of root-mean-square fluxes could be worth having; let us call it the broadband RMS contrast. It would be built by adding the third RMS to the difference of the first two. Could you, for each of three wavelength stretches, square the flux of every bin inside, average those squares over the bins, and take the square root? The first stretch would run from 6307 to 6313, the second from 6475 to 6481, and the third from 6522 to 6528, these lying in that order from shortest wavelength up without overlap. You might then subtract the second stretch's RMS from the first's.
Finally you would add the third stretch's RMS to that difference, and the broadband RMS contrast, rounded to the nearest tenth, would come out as 16.5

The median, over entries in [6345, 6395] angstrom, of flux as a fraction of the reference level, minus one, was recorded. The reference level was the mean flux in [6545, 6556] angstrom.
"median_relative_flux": 0.07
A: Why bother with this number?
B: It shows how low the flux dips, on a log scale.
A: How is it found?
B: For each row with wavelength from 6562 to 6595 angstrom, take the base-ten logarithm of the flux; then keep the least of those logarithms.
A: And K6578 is 0.99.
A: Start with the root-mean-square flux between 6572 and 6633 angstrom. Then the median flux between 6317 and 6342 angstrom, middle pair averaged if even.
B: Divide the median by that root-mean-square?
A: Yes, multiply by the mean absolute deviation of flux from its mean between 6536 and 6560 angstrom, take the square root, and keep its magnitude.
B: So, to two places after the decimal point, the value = 0.88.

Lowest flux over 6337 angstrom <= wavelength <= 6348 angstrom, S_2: 9.646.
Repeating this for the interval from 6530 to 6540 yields 12.7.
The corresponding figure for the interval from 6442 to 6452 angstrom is 11.93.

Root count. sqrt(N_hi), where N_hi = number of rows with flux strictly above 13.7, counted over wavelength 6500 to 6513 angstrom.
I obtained 1.7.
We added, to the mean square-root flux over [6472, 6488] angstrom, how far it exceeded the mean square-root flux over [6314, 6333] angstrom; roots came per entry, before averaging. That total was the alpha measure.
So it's 3.63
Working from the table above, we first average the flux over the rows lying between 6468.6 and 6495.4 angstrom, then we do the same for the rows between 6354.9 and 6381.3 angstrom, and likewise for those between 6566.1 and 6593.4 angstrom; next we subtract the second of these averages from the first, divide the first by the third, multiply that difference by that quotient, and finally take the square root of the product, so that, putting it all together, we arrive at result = 1.00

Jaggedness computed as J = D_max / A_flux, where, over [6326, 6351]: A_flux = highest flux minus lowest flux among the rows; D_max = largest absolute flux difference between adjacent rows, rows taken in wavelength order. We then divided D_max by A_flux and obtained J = 0.34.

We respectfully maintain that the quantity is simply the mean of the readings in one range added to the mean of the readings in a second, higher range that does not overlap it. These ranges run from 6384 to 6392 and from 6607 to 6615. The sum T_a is 25.7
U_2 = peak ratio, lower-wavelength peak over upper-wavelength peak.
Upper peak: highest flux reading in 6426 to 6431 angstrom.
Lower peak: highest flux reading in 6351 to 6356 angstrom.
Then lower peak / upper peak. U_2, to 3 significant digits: 1.09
